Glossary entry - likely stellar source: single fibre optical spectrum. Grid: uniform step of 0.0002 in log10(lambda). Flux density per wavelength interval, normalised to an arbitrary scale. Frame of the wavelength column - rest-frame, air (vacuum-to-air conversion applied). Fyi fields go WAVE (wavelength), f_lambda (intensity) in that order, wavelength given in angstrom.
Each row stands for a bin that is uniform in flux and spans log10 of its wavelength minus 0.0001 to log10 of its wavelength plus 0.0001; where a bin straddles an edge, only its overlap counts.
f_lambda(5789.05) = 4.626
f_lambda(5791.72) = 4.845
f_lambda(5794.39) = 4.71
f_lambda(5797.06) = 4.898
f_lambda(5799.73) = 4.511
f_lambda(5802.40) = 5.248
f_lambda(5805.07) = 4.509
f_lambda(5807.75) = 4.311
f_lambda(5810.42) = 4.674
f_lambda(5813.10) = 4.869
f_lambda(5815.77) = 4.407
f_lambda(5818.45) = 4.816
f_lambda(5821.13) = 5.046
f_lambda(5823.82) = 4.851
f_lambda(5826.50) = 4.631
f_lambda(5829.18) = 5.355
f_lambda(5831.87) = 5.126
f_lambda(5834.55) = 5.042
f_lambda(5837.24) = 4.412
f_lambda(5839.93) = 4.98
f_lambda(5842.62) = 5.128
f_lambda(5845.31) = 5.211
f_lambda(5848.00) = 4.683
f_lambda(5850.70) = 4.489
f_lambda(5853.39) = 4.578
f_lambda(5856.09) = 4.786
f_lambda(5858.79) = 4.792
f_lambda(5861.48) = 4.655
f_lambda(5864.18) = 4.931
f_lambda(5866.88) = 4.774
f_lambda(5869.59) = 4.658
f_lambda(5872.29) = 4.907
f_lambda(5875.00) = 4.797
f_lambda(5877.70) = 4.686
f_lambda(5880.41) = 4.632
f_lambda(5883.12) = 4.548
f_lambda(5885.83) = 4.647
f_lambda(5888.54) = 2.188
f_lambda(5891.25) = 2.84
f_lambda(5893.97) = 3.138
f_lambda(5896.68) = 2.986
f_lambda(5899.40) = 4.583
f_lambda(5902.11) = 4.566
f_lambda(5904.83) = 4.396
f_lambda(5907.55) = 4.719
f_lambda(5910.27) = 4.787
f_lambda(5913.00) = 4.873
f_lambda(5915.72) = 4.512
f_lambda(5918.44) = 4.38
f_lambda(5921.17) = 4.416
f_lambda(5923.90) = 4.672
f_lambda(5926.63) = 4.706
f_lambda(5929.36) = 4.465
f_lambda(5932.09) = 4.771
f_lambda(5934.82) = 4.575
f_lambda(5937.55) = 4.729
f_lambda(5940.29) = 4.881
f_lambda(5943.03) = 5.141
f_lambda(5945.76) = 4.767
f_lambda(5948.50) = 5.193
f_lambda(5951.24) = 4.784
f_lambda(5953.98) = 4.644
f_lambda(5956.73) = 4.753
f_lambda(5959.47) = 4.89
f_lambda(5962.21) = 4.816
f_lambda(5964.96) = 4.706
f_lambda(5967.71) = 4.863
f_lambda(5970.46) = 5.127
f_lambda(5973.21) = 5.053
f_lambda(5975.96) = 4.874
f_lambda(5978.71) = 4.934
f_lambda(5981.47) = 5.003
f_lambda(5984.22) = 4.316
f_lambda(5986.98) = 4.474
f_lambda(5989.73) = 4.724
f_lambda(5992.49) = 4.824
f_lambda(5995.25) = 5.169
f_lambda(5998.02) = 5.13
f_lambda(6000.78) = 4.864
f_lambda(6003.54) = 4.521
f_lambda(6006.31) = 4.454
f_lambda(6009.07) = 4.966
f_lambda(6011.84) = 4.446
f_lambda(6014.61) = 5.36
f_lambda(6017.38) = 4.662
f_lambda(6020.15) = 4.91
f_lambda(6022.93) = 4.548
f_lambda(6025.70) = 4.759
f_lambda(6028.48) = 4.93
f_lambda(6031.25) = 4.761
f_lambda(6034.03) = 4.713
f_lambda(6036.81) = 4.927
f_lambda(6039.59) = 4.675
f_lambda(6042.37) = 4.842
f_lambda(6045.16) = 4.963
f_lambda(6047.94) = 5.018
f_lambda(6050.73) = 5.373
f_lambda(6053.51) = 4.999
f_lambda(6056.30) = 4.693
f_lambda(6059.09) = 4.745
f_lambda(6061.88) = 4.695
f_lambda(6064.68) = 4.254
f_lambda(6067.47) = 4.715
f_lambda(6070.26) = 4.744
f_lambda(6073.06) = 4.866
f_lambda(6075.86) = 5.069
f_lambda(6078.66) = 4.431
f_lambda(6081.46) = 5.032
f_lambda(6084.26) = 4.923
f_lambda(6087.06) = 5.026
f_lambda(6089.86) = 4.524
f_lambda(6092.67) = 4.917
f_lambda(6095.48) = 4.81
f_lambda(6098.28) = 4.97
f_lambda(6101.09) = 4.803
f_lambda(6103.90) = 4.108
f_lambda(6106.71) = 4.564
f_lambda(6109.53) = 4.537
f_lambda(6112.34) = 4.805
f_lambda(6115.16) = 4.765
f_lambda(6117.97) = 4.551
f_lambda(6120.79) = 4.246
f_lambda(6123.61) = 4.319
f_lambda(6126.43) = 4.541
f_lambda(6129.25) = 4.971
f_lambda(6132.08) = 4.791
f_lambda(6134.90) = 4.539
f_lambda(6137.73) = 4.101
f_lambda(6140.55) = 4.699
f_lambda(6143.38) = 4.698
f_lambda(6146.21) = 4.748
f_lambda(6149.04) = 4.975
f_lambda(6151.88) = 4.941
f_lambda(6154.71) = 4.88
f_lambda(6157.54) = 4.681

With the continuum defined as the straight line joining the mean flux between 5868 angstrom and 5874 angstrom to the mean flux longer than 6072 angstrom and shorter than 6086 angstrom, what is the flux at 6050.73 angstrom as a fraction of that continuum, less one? 0.107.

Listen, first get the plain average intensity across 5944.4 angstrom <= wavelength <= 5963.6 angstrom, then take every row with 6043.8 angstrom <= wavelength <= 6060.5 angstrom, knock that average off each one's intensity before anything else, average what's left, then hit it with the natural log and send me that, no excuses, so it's -2.0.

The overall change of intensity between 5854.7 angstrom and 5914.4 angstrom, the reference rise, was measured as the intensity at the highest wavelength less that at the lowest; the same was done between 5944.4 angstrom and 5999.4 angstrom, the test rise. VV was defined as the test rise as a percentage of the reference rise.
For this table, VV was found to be 417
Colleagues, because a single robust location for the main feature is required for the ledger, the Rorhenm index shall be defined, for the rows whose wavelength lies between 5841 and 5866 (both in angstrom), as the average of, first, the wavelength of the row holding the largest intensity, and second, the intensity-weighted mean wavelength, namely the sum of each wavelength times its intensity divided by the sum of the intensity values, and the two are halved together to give 5849.3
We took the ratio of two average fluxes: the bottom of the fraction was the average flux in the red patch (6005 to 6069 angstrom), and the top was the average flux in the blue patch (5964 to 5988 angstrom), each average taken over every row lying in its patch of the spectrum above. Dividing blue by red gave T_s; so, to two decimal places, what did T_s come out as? 1.00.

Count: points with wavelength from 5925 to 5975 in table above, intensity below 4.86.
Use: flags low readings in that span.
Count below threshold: 11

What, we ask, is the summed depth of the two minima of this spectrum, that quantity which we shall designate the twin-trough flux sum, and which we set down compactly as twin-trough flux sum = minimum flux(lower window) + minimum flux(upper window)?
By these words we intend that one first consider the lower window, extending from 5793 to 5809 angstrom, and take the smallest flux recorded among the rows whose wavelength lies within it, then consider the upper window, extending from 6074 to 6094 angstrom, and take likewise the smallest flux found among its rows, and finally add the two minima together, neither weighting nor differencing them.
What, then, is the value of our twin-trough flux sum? 8.74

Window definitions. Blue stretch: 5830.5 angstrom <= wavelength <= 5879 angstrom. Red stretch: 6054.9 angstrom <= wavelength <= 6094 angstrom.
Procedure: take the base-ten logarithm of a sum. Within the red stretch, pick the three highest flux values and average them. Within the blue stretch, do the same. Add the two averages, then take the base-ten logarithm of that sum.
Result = 1.01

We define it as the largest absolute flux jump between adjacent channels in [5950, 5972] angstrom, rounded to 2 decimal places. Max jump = 0.26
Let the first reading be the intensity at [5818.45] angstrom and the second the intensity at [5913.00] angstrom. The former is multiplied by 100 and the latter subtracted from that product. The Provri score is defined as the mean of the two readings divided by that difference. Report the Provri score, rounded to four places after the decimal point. 0.0102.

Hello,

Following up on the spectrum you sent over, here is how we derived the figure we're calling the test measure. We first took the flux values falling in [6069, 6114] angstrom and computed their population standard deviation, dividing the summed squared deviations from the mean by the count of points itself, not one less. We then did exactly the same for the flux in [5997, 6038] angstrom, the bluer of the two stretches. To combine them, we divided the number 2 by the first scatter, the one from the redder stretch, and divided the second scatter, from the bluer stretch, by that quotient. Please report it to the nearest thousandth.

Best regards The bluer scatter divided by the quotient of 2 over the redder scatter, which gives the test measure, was 0.031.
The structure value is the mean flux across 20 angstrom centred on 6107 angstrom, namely 4.65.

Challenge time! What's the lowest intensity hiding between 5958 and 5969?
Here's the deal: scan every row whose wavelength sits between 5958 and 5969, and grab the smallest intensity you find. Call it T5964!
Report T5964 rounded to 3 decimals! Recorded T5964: 4.706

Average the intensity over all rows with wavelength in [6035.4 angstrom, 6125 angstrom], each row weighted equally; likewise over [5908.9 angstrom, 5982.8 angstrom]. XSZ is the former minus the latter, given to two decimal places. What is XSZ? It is -0.04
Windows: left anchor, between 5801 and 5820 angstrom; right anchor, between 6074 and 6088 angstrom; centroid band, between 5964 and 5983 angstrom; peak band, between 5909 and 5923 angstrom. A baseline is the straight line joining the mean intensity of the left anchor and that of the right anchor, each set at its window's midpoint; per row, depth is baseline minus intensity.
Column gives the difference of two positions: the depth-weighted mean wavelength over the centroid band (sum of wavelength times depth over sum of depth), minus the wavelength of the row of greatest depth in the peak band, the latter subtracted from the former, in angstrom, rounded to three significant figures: 57.1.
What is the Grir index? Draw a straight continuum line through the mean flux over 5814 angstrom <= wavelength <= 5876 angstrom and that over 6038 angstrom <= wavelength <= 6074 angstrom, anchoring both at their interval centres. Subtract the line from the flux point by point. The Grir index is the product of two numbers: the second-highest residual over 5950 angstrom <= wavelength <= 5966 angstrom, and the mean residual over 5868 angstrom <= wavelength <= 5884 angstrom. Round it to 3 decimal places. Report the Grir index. 0.001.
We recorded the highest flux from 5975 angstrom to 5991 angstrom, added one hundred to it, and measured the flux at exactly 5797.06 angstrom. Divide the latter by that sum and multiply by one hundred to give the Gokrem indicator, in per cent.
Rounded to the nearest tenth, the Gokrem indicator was 4.7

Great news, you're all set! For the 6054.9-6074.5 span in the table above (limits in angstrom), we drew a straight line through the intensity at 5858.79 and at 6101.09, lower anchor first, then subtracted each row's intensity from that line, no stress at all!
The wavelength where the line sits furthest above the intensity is 6064.68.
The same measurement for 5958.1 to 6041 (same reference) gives 5984.22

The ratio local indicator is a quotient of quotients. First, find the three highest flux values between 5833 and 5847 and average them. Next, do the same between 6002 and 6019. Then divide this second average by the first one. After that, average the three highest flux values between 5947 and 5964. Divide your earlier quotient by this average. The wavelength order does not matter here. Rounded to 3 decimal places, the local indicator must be 0.196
